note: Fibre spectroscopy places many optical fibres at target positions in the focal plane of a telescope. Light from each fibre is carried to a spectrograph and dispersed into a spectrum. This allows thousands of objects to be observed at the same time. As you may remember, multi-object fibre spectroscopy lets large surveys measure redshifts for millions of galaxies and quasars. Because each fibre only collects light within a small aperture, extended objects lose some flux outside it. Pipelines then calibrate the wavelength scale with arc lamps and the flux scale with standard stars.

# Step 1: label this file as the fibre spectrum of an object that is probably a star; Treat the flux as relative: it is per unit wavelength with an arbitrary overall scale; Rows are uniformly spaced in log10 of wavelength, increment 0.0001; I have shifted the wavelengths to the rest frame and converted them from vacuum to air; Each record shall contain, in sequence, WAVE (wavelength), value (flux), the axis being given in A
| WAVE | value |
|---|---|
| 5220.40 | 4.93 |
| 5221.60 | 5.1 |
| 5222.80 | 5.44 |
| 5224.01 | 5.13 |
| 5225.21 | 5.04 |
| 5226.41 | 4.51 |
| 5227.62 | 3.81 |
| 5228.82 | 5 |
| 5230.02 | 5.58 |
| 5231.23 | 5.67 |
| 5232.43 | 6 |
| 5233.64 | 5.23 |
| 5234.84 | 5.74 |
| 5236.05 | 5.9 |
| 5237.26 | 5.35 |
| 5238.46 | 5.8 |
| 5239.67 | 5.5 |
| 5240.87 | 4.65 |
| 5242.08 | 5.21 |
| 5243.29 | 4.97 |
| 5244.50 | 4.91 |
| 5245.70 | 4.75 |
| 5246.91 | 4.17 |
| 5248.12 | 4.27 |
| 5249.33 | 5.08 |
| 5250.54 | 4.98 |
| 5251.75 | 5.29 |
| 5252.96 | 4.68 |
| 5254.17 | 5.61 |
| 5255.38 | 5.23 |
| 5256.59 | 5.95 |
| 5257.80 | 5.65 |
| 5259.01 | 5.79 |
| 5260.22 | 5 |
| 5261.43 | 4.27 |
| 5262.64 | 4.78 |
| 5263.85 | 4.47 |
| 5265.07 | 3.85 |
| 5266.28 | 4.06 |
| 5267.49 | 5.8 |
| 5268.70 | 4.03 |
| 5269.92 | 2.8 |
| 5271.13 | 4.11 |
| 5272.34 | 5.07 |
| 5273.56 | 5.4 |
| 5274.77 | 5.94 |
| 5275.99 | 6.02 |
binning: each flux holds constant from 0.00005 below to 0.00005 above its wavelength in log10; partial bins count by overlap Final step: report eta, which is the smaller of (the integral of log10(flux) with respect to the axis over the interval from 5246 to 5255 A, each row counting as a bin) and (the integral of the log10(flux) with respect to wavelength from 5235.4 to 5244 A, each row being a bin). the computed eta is 6.2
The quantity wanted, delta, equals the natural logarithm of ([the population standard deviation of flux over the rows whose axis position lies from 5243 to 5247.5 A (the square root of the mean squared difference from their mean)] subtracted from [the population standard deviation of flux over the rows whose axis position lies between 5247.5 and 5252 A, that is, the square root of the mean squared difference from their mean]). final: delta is -2.7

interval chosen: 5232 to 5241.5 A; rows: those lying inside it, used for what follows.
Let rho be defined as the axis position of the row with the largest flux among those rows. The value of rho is 5232.43 A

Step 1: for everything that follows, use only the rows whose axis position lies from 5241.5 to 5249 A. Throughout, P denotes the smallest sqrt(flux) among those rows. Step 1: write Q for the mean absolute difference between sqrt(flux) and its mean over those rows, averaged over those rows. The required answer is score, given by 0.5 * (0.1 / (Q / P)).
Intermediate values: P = 2.04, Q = 0.077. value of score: 1.3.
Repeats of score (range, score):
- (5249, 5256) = 2.1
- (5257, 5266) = 0.8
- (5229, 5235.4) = 2.8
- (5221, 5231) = 1.1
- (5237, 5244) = 1.6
